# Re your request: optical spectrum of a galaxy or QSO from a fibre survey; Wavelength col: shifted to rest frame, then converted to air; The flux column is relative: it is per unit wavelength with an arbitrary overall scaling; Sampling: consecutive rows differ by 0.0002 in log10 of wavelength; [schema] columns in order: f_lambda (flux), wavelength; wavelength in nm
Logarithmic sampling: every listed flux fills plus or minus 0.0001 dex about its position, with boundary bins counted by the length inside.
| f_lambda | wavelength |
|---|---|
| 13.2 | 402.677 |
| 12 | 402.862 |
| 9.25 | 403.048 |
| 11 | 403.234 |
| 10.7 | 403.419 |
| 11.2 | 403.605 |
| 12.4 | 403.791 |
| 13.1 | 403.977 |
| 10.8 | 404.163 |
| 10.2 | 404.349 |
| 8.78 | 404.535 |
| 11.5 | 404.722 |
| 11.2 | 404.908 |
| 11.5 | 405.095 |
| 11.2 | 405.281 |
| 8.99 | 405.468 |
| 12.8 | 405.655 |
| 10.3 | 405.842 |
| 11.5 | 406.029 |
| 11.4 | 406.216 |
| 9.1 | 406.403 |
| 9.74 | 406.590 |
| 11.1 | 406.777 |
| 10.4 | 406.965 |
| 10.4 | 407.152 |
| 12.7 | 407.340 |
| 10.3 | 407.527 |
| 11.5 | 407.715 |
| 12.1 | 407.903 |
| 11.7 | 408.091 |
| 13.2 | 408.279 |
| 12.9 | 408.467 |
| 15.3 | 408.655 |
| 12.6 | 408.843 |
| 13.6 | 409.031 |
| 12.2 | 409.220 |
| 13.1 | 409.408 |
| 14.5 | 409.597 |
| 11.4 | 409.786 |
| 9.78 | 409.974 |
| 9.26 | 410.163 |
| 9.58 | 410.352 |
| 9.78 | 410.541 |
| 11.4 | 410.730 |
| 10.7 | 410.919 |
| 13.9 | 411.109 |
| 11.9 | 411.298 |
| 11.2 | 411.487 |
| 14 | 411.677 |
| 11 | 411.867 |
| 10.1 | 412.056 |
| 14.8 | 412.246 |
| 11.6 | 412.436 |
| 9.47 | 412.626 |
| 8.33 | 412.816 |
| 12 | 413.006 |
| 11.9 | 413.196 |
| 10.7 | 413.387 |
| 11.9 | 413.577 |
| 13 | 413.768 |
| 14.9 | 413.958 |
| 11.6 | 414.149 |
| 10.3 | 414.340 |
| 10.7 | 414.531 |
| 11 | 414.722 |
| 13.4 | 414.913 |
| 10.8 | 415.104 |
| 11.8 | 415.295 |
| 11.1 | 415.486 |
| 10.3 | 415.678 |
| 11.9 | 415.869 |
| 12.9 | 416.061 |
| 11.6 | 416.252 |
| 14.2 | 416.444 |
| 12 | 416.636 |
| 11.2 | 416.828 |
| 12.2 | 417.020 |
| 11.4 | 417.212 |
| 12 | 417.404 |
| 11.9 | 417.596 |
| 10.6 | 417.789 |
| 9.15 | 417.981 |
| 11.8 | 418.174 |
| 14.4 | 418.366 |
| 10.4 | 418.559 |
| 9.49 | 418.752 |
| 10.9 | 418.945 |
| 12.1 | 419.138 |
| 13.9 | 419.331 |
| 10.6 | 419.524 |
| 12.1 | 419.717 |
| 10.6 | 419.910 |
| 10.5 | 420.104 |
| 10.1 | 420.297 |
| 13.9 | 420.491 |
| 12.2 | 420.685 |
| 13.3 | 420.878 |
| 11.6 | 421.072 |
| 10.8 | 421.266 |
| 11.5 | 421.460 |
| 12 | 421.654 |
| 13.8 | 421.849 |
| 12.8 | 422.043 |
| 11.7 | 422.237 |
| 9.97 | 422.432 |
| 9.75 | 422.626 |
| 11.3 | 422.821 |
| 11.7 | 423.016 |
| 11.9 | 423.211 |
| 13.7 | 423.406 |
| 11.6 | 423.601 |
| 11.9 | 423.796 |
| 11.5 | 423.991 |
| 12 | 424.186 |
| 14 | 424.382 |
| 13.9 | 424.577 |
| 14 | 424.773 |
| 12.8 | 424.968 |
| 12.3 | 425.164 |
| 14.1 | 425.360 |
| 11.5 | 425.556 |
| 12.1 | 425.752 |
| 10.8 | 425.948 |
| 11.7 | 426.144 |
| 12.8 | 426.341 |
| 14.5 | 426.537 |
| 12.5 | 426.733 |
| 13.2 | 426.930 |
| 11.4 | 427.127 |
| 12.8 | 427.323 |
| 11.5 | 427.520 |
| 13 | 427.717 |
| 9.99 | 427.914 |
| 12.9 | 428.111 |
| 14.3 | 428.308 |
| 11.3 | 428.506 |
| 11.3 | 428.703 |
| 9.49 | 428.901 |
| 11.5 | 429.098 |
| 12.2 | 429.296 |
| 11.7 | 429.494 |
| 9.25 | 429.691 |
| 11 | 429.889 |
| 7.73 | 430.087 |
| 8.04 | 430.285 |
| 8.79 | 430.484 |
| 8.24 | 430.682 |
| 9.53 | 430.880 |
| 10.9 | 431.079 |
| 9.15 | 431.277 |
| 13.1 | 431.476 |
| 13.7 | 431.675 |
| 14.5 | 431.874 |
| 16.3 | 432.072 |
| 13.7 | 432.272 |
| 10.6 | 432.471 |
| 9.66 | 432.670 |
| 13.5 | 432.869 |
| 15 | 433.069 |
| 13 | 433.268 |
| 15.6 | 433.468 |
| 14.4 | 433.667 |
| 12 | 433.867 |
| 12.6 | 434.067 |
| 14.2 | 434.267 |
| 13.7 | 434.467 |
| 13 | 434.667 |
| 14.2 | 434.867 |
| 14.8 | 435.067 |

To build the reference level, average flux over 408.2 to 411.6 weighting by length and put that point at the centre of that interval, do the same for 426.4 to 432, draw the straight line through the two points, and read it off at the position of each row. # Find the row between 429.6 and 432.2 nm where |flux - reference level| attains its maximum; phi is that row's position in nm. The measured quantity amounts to 432.072 nm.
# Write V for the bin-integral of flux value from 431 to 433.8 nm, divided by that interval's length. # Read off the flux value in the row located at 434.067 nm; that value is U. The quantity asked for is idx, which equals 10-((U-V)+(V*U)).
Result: -154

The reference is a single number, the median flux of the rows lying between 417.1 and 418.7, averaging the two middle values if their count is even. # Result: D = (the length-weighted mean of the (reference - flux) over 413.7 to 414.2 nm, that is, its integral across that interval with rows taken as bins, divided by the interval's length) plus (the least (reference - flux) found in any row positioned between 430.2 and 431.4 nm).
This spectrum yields -1.0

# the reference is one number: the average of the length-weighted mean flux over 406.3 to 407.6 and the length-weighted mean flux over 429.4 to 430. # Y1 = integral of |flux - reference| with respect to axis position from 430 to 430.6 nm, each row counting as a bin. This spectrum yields 1.4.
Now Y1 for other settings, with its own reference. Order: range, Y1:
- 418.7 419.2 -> 0.5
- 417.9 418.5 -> 1.2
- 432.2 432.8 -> 0.8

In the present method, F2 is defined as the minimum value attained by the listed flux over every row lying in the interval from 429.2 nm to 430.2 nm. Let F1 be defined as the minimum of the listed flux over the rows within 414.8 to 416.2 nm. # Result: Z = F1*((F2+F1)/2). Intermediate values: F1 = 10.3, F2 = 7.73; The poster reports 93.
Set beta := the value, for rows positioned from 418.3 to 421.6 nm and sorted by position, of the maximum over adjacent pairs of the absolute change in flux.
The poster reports 4.0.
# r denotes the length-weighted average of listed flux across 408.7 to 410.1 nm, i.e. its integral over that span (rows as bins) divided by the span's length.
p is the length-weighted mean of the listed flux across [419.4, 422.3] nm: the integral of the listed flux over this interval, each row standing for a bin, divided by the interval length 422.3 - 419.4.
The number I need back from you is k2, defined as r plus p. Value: 24.3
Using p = 11.9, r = 12.5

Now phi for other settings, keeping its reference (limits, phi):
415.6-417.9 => 416.444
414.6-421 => 418.366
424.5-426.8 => 426.537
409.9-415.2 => 412.816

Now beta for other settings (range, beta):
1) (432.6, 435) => 3.8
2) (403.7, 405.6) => 2.7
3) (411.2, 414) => 4.7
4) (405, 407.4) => 3.8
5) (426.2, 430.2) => 3.3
